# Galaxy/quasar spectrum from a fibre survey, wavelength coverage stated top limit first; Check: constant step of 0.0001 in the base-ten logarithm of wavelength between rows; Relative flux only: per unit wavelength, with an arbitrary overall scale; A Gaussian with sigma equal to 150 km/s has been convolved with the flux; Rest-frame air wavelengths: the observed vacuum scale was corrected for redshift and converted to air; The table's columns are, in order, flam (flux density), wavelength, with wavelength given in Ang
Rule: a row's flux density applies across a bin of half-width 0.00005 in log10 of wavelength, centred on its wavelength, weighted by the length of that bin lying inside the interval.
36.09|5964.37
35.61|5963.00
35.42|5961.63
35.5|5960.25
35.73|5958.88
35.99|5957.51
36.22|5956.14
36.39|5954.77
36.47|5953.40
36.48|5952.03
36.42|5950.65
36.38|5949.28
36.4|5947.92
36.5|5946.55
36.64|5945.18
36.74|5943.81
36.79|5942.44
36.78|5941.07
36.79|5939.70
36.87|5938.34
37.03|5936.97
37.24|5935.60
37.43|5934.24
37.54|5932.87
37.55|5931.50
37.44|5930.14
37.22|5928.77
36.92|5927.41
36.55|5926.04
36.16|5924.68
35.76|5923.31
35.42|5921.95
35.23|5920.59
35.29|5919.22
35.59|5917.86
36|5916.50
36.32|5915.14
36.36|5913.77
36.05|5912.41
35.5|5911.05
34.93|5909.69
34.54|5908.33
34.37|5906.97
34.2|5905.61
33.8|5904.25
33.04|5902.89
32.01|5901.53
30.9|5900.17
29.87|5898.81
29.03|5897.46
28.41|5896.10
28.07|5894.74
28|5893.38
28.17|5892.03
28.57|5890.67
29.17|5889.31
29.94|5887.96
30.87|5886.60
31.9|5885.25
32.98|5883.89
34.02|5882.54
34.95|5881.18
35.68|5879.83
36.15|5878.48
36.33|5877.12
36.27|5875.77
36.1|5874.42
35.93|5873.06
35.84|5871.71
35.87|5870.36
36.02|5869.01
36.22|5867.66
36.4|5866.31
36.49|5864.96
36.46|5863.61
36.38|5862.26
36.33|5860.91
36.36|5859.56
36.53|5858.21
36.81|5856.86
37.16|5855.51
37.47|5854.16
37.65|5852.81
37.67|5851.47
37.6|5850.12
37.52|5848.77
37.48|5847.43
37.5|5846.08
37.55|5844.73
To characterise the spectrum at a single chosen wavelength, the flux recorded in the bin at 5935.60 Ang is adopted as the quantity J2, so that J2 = 37.24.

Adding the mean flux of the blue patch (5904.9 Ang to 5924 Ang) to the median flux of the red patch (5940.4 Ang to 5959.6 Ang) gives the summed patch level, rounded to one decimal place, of 71.8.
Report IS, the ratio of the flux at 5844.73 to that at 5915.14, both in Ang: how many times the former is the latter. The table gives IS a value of 1.03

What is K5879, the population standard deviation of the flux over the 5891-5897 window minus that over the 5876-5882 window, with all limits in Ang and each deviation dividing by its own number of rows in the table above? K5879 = -0.38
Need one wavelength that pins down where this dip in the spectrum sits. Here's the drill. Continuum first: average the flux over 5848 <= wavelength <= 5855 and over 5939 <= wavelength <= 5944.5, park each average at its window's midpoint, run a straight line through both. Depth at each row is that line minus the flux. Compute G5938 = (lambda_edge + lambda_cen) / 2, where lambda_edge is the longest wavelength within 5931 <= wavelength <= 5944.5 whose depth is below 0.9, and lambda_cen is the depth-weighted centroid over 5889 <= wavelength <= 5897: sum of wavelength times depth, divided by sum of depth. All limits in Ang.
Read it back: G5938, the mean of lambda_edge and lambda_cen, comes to 5918.3 Ang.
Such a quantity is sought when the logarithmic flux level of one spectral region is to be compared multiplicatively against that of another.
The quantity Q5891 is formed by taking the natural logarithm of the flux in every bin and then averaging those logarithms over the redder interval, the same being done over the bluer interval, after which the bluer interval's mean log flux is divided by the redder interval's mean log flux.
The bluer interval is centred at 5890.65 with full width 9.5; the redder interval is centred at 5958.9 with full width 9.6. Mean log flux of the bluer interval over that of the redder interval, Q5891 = 0.94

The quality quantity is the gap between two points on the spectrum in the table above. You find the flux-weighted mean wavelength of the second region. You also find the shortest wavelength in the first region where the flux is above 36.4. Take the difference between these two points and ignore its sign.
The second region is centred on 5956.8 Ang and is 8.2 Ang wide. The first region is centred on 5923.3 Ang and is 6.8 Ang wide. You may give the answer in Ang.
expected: 30.8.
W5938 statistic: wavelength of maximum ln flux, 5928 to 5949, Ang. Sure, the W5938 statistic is 5931.50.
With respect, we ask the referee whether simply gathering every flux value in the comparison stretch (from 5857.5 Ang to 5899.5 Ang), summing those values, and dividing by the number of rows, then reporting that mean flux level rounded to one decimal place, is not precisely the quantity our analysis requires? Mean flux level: 33.5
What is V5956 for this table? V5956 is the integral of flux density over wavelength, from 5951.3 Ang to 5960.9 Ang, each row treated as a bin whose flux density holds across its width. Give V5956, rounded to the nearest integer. 347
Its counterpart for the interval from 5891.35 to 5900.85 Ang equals 275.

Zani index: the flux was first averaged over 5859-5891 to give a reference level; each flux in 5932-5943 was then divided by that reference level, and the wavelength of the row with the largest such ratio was 5932.87 Ang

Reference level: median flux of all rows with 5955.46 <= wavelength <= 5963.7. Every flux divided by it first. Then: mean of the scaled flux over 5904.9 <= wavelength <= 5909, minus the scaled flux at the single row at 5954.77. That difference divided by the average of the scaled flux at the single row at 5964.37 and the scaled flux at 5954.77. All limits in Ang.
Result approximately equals -0.056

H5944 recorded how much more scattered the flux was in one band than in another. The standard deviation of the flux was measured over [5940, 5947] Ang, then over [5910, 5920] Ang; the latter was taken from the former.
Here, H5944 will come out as -0.3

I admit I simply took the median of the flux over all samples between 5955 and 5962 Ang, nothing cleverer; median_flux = 35.7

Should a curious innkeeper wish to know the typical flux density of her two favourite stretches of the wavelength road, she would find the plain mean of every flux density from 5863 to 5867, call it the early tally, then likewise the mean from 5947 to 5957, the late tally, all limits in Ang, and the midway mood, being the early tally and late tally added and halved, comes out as 36.4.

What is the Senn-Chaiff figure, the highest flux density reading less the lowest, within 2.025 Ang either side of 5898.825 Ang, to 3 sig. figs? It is 1.87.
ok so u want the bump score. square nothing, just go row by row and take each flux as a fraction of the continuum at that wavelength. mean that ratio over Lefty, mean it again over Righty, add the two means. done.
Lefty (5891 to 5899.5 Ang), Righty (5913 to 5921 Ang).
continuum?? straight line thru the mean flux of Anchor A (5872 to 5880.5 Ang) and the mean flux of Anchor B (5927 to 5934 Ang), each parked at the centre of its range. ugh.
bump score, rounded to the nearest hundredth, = 1.75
